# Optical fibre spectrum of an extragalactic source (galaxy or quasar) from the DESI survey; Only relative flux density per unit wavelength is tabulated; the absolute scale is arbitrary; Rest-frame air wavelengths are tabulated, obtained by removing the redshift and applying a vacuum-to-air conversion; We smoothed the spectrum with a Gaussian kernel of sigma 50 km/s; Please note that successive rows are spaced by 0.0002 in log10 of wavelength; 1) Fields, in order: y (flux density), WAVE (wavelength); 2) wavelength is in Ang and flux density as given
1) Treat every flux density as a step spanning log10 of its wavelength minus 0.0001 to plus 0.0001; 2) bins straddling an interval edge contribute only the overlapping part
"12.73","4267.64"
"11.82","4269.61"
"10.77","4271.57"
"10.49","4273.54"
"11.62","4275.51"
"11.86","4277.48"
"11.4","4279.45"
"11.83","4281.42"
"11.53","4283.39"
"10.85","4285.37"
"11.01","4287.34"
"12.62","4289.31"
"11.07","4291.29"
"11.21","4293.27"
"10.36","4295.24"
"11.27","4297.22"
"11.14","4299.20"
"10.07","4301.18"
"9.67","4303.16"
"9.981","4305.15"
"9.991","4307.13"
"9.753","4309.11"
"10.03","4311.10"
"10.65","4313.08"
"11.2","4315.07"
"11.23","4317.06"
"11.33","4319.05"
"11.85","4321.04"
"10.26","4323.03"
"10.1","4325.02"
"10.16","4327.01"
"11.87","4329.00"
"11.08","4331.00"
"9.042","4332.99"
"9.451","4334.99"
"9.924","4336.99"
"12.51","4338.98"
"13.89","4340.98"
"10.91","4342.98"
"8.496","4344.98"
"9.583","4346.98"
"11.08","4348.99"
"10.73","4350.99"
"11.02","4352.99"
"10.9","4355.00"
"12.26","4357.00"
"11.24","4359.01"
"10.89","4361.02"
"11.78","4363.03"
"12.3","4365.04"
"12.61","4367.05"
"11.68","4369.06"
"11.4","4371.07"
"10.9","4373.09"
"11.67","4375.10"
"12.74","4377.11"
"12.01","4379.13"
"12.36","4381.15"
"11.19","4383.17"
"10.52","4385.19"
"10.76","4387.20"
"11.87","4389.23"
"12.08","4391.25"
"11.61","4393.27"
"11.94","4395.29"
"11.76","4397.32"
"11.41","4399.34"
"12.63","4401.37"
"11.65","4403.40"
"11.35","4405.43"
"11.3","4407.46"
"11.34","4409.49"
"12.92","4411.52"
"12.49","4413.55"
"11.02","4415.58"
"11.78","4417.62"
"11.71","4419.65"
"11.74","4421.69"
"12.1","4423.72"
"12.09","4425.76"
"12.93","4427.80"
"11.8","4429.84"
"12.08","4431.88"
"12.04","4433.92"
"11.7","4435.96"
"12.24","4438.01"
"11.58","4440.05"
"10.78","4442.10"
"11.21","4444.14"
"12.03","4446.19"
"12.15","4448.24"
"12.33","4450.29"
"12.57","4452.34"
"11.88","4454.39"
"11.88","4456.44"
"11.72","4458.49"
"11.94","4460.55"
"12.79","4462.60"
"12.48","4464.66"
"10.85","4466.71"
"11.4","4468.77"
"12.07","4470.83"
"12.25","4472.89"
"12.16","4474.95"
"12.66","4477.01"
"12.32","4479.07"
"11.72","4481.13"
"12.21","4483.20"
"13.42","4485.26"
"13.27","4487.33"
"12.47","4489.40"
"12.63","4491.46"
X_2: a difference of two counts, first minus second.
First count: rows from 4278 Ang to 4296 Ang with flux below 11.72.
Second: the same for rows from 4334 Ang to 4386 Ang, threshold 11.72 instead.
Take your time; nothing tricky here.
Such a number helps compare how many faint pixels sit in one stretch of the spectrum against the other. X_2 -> -10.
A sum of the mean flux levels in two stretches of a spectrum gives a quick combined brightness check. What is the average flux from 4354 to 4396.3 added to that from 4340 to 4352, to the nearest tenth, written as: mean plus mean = 22.4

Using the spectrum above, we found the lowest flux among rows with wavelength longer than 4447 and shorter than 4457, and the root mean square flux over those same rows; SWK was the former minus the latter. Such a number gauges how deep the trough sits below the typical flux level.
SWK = -0.28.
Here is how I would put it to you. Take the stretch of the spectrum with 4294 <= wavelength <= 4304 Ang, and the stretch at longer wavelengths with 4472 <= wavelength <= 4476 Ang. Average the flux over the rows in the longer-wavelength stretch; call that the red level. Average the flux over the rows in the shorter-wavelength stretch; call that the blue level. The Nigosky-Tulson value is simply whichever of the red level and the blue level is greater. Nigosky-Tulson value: 12.2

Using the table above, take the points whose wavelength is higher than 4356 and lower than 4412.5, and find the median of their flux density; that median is 11.7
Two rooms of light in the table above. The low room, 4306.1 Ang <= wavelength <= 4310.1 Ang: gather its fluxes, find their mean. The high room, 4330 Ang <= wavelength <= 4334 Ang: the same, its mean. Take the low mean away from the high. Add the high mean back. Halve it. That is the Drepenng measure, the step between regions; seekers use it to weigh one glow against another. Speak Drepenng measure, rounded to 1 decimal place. 5.1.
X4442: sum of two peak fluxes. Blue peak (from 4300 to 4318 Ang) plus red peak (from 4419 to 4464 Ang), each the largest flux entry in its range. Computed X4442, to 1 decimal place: 24.2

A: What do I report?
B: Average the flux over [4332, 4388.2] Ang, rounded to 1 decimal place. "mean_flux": 11.2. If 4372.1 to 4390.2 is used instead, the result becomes 11.6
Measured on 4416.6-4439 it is 12.0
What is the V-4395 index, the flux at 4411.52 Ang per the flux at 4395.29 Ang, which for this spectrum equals 1.08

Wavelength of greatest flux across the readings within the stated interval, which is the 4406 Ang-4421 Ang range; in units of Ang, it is 4411.52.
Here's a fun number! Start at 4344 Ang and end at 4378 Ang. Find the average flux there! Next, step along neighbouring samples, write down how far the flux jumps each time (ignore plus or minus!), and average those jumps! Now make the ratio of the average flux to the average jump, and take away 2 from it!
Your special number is 14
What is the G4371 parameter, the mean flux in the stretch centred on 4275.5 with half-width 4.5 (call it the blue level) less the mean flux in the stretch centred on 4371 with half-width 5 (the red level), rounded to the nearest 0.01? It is -0.42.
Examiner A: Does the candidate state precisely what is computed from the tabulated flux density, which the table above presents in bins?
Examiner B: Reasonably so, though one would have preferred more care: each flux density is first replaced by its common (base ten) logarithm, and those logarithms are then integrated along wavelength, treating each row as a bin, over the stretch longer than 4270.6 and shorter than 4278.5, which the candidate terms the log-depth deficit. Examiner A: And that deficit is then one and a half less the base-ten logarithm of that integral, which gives 0.58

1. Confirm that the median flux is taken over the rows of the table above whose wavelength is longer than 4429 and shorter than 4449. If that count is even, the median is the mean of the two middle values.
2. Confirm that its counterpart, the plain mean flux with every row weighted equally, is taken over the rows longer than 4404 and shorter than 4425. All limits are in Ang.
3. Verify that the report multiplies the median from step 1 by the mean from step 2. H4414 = 140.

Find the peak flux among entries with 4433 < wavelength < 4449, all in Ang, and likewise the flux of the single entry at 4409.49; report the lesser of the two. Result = 11.3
